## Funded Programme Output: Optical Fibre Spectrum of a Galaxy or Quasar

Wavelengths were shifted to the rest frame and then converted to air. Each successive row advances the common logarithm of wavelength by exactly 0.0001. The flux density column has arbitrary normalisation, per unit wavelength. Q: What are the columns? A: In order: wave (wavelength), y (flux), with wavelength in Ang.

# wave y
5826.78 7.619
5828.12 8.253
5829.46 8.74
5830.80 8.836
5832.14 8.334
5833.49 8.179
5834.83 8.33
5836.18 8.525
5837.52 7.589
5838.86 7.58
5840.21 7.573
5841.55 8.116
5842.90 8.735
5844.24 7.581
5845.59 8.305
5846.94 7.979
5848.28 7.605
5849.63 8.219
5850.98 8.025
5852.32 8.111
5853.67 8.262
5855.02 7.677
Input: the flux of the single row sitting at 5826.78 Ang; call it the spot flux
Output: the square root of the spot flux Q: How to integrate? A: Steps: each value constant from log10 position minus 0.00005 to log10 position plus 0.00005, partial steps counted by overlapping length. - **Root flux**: 2.76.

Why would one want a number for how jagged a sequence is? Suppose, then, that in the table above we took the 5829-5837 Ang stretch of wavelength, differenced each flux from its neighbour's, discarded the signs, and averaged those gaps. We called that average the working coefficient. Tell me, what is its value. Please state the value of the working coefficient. 0.22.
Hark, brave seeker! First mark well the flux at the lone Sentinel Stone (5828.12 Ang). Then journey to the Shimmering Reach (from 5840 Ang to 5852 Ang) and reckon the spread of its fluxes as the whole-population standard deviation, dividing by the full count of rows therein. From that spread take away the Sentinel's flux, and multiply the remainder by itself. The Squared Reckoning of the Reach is 62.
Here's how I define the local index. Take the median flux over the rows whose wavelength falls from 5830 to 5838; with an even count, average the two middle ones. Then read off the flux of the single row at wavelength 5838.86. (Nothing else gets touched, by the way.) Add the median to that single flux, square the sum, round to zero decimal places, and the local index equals 253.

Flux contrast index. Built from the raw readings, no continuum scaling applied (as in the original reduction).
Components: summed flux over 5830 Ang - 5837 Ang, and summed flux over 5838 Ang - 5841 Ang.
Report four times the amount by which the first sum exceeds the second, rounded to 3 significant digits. 108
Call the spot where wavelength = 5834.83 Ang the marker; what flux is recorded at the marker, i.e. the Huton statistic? 8.33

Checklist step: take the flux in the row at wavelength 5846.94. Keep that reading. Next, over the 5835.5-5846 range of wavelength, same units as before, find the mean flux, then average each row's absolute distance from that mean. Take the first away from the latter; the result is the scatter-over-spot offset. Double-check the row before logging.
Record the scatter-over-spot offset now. -7.56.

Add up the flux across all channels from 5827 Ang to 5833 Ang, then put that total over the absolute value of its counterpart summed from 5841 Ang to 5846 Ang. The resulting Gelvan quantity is 1.04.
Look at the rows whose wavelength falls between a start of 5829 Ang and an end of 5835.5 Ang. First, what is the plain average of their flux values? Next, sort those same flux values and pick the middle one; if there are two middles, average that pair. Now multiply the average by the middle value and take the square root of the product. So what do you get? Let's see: 8.41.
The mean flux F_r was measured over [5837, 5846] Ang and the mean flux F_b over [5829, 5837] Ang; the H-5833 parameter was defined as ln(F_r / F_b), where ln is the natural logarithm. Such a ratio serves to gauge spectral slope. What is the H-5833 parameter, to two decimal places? -0.07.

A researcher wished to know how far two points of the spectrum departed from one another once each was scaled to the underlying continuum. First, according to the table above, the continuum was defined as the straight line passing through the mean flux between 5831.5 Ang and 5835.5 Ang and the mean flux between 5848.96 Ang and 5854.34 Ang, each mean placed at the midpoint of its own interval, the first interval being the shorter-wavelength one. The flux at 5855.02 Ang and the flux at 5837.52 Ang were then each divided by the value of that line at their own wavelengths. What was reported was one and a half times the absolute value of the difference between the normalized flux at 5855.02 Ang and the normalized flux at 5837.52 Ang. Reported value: 0.04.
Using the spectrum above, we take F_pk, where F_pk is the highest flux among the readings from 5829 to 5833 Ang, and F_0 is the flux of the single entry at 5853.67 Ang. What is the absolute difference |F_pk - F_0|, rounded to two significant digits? 0.57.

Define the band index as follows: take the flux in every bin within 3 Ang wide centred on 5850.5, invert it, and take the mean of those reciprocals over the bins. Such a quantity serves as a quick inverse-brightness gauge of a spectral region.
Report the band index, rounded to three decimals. 0.123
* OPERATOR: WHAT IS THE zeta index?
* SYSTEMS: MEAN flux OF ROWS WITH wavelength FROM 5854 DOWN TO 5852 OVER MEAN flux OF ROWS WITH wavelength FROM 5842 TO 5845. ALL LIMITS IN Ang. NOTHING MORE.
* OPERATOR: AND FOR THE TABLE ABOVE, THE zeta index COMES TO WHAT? 1.00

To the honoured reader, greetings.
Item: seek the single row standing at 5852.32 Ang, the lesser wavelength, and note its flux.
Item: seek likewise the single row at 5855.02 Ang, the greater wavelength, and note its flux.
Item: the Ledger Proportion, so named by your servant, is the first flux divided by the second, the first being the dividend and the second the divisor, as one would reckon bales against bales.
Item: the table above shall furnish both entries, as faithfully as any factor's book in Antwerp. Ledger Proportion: 1.06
